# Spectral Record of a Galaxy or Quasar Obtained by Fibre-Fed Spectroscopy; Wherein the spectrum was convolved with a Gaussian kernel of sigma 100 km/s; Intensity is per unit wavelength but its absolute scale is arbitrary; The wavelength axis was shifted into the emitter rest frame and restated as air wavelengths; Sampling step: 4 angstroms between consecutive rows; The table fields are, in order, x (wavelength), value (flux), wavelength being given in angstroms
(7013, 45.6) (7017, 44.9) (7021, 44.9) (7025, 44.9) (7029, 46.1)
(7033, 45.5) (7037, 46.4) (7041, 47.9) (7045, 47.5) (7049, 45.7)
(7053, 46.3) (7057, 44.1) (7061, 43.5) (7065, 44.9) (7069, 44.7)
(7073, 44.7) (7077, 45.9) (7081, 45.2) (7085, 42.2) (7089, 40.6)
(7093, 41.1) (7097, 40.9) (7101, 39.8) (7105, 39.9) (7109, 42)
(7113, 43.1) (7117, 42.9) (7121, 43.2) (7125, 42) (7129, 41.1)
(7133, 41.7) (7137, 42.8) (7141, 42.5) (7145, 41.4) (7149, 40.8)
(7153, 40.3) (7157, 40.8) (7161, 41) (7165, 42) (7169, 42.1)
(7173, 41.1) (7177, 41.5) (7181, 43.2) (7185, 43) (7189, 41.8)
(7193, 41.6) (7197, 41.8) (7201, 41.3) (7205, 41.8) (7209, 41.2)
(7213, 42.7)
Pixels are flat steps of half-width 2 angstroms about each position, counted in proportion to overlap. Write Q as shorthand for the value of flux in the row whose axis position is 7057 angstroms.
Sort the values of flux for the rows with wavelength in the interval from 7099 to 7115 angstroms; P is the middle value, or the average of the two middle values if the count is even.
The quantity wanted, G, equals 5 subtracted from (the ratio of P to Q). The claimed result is -4.07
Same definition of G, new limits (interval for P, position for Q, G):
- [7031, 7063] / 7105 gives -3.85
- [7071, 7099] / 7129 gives -3.97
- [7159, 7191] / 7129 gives -3.98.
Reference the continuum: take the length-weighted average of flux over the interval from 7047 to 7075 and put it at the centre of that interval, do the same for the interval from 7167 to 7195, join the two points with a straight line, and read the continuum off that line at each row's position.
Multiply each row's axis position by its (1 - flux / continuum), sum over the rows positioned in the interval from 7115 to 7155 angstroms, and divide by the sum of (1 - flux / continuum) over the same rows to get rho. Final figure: 7138.7 angstroms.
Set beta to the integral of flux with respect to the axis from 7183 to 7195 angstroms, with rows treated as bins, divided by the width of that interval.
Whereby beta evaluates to 42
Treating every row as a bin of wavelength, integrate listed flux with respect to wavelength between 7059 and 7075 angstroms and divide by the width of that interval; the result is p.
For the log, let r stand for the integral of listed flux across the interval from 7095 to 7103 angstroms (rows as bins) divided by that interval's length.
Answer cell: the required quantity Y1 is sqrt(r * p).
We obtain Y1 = 42.4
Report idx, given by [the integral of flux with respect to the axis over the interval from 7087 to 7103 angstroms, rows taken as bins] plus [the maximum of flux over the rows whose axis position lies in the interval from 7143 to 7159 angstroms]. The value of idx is 691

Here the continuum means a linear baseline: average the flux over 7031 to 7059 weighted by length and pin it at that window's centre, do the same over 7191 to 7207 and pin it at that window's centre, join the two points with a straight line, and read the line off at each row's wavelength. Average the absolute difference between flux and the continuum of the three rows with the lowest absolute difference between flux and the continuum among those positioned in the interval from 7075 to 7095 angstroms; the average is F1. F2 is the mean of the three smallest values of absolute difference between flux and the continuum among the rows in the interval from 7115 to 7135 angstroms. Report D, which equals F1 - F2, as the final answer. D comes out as -0.1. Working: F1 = 1.18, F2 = 1.2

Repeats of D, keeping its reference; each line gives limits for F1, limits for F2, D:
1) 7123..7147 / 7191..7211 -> 1.0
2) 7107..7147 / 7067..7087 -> 0.3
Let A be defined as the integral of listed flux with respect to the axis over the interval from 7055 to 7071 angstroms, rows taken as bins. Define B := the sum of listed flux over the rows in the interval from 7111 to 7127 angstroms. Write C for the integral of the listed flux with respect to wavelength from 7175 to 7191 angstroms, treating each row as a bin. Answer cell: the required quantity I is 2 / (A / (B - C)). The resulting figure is -1.43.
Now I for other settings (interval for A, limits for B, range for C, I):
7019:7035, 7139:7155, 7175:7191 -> -1.41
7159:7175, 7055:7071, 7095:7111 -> -1.42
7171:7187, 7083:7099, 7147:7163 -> -1.44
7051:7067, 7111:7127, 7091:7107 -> -1.33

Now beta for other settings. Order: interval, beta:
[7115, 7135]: 42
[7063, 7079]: 45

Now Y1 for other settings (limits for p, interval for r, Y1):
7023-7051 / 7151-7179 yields 43.7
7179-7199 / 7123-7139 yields 42.1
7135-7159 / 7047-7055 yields 43.7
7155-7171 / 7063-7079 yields 43.2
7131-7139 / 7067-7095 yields 42.9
